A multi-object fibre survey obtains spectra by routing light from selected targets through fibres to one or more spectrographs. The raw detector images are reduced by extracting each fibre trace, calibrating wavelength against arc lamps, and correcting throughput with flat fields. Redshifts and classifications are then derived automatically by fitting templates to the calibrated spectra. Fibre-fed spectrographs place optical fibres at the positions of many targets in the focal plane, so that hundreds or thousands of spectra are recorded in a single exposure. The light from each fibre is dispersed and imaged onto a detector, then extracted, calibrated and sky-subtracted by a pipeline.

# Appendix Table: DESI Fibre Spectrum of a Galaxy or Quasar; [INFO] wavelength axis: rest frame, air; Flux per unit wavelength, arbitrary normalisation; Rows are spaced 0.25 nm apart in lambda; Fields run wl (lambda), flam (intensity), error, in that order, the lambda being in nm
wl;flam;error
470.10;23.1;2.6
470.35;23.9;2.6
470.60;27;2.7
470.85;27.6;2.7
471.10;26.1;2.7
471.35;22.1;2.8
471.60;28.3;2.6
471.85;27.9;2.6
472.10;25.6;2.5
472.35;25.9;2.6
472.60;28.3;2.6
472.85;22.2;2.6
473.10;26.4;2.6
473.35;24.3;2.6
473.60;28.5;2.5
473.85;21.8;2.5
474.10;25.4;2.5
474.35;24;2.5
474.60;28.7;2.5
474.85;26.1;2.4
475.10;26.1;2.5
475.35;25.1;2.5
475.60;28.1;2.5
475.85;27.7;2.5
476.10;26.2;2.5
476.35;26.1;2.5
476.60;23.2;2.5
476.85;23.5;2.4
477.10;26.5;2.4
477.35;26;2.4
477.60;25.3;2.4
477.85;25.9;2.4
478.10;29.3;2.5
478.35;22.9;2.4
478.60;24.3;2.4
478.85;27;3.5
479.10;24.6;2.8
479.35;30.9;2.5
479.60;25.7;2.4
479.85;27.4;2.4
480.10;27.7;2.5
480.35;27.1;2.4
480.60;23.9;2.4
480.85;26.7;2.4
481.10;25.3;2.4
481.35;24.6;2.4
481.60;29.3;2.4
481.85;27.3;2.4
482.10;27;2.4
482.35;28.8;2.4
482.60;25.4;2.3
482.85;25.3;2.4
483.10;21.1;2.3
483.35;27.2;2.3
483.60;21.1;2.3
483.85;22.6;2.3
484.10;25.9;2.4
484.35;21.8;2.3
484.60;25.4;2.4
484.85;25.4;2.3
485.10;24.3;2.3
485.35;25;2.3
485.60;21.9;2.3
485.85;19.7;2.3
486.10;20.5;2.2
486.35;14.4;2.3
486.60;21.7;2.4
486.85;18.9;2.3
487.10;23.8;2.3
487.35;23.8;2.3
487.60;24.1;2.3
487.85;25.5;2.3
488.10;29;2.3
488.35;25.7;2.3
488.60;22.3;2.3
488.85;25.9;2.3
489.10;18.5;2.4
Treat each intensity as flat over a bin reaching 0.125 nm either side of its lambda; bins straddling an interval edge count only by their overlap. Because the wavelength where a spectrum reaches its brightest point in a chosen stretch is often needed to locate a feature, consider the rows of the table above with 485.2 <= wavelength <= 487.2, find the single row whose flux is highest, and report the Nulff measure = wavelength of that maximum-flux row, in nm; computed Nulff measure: 485.35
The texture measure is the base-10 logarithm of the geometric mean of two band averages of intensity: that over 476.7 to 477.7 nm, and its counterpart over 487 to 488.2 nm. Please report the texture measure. 1.40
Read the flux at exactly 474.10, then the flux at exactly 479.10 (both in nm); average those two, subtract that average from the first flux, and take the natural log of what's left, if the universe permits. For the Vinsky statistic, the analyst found -0.9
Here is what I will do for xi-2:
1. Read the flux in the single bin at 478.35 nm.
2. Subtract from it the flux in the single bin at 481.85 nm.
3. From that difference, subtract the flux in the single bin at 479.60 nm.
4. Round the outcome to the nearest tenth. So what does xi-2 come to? -30.1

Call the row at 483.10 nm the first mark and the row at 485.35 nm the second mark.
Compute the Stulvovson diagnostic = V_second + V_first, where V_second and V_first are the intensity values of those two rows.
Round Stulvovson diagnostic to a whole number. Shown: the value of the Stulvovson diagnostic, 46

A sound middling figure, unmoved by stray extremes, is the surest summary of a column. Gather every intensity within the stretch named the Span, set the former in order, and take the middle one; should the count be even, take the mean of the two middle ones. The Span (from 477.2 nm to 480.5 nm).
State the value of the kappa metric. 26.00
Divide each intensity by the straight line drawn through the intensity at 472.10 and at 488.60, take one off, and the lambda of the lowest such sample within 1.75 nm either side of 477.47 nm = 476.60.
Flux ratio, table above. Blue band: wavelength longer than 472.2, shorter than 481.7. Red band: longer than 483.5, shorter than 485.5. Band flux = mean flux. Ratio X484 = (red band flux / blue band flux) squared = 0.85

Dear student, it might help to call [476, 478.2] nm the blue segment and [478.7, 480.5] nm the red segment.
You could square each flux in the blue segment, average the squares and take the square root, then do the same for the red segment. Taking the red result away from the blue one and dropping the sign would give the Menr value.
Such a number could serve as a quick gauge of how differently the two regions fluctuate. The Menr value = 1.4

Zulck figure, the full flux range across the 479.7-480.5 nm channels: 0.6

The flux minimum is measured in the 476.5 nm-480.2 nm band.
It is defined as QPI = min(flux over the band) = 22.9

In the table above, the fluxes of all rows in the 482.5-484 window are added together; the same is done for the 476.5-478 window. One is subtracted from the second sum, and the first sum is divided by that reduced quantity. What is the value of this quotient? 0.955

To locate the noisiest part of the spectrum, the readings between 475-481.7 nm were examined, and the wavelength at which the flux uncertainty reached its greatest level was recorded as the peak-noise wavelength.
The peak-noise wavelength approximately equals 478.85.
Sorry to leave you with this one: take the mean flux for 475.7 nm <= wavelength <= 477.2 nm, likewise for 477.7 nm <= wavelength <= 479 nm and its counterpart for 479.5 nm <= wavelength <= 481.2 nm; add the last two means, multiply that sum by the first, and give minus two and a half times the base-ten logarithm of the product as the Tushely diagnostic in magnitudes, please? -7.81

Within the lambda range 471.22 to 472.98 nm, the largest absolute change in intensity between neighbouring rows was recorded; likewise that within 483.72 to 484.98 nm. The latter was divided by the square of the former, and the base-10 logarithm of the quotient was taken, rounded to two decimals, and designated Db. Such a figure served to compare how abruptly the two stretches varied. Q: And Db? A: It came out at -0.97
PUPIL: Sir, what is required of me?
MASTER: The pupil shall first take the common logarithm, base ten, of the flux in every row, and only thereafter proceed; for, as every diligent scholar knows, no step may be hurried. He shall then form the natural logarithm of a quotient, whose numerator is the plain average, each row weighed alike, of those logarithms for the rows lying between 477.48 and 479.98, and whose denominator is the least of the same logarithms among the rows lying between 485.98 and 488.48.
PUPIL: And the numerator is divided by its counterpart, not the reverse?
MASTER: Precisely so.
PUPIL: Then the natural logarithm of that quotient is 0.20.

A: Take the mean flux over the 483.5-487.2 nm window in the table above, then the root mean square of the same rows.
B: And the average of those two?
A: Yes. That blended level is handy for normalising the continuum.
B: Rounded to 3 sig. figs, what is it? 22.3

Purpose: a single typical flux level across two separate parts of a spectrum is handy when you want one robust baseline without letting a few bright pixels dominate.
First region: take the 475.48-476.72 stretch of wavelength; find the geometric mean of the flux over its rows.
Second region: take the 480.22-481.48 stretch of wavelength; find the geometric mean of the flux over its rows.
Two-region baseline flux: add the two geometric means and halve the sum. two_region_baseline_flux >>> 25.8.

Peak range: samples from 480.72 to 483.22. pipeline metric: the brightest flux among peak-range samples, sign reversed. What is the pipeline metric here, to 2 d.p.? -29.30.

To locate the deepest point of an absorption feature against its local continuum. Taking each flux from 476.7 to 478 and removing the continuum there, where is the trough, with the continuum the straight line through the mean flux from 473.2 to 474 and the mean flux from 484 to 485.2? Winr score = 476.85 nm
